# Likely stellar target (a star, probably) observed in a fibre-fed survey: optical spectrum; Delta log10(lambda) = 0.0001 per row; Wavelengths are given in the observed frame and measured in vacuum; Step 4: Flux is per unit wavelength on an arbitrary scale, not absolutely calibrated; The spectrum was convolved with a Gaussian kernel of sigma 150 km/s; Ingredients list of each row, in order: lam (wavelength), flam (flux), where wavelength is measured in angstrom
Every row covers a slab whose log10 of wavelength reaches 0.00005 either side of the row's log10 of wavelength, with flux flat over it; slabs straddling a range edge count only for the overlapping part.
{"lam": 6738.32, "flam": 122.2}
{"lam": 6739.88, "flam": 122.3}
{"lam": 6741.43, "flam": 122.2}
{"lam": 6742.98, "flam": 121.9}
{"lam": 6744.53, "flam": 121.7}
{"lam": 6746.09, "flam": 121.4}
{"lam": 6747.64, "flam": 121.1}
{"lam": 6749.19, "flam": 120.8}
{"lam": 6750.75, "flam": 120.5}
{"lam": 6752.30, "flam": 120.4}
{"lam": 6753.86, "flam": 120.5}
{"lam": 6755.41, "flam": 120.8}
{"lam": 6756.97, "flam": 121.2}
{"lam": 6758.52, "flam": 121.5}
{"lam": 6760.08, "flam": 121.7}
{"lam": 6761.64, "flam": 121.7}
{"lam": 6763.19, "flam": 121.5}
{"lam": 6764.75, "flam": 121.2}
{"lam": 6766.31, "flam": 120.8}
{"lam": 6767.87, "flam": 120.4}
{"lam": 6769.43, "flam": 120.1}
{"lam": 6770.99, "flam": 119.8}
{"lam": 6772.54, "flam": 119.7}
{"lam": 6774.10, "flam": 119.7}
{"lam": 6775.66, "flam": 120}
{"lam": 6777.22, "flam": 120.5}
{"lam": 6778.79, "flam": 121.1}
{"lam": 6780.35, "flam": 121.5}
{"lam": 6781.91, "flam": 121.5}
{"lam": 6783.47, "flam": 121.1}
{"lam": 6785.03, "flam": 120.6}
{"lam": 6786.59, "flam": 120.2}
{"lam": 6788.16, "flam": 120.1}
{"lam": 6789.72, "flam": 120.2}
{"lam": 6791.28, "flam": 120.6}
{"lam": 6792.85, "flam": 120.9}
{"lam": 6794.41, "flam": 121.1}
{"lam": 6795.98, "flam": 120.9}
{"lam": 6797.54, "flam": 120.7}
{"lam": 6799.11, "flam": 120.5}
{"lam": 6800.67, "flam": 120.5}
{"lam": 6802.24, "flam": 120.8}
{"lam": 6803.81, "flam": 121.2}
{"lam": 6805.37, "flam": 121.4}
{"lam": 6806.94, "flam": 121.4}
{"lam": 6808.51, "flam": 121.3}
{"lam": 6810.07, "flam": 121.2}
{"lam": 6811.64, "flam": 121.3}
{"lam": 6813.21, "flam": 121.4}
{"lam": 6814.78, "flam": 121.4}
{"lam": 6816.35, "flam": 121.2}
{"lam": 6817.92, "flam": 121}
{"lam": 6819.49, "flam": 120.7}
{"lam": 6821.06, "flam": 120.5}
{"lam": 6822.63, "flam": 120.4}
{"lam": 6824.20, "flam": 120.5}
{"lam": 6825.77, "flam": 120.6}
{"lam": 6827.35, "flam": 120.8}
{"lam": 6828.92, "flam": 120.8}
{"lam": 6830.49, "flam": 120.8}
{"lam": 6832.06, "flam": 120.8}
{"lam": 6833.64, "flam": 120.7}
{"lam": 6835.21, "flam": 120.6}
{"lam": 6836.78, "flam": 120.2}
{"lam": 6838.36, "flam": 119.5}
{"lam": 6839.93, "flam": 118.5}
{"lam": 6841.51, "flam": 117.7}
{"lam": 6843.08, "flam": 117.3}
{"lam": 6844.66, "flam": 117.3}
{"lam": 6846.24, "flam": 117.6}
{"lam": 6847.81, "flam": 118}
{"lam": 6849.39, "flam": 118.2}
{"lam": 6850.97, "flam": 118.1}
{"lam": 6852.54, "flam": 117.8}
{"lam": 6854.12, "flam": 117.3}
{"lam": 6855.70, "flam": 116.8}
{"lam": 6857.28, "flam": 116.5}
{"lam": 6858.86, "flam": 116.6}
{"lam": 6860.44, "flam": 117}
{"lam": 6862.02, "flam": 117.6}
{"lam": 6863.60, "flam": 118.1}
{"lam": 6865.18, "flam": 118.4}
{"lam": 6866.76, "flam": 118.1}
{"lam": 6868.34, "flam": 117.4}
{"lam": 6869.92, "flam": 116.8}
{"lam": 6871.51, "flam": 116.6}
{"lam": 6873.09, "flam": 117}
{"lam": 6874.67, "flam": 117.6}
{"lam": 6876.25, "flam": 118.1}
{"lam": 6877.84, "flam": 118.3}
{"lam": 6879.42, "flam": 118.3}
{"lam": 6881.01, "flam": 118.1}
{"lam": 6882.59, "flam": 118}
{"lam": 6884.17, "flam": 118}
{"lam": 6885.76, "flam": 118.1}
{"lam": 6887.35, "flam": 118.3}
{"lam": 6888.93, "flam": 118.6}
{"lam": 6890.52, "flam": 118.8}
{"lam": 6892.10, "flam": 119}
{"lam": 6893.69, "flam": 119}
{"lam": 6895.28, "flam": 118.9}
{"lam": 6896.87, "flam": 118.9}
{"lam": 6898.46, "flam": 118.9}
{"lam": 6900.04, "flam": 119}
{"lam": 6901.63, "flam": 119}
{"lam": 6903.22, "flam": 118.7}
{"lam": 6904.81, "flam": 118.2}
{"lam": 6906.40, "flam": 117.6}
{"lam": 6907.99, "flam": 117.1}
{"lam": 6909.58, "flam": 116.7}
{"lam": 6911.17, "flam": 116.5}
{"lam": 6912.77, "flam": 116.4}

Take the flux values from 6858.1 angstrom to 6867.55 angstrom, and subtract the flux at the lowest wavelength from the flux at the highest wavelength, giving 1.5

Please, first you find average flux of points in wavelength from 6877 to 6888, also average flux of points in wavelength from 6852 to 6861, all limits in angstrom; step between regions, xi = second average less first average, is -1.2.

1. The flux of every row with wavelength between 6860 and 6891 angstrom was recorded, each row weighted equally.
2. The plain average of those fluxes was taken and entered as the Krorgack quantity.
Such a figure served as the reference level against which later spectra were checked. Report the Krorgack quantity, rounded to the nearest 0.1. 117.9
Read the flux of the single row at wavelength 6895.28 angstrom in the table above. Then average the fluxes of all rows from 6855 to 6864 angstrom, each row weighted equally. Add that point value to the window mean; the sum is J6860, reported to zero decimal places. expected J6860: 236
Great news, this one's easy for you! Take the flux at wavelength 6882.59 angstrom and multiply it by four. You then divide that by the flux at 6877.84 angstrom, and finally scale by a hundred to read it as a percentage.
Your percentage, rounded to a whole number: 399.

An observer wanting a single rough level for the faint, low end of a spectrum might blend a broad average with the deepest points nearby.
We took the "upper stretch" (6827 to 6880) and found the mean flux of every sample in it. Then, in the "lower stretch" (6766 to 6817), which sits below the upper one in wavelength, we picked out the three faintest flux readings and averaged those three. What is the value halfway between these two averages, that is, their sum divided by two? 119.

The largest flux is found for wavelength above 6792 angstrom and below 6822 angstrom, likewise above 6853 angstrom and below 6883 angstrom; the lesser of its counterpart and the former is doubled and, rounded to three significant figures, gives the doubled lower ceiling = 237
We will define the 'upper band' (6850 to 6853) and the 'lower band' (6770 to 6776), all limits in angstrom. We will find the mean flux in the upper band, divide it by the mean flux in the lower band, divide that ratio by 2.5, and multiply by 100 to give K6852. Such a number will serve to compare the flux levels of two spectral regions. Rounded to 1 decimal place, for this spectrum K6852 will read 39.4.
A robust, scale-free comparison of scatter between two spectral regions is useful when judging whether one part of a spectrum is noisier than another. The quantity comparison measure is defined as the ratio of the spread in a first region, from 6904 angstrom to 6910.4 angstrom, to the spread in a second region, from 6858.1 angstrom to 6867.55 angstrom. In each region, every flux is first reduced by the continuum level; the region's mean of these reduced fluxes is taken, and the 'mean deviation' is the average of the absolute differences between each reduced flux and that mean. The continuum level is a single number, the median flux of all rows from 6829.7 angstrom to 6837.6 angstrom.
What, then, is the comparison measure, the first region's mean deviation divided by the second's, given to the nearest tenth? 0.9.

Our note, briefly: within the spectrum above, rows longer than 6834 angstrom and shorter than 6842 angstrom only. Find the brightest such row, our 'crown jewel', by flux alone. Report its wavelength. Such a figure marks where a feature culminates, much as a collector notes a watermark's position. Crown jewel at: 6835.21 angstrom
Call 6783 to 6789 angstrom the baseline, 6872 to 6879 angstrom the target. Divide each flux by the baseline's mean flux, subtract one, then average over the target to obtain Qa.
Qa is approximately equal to -0.023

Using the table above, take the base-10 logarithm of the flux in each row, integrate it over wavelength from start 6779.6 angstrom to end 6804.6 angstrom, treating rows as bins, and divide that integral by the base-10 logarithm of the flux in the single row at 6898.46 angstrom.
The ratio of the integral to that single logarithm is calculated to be 25.1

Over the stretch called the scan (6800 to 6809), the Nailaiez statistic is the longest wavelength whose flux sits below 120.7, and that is 6800.67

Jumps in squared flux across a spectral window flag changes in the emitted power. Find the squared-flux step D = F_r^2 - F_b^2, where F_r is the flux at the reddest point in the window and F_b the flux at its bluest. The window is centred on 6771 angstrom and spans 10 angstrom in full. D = -193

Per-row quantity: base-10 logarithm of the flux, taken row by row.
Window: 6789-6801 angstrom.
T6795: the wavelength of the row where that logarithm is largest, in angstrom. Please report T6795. 6794.41 angstrom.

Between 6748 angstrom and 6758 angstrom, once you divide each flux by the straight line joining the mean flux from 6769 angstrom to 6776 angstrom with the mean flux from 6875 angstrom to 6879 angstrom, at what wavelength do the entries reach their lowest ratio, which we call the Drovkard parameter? 6752.30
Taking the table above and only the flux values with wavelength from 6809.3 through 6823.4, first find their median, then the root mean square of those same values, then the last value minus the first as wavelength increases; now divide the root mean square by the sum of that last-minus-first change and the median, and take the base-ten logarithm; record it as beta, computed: 0.0022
